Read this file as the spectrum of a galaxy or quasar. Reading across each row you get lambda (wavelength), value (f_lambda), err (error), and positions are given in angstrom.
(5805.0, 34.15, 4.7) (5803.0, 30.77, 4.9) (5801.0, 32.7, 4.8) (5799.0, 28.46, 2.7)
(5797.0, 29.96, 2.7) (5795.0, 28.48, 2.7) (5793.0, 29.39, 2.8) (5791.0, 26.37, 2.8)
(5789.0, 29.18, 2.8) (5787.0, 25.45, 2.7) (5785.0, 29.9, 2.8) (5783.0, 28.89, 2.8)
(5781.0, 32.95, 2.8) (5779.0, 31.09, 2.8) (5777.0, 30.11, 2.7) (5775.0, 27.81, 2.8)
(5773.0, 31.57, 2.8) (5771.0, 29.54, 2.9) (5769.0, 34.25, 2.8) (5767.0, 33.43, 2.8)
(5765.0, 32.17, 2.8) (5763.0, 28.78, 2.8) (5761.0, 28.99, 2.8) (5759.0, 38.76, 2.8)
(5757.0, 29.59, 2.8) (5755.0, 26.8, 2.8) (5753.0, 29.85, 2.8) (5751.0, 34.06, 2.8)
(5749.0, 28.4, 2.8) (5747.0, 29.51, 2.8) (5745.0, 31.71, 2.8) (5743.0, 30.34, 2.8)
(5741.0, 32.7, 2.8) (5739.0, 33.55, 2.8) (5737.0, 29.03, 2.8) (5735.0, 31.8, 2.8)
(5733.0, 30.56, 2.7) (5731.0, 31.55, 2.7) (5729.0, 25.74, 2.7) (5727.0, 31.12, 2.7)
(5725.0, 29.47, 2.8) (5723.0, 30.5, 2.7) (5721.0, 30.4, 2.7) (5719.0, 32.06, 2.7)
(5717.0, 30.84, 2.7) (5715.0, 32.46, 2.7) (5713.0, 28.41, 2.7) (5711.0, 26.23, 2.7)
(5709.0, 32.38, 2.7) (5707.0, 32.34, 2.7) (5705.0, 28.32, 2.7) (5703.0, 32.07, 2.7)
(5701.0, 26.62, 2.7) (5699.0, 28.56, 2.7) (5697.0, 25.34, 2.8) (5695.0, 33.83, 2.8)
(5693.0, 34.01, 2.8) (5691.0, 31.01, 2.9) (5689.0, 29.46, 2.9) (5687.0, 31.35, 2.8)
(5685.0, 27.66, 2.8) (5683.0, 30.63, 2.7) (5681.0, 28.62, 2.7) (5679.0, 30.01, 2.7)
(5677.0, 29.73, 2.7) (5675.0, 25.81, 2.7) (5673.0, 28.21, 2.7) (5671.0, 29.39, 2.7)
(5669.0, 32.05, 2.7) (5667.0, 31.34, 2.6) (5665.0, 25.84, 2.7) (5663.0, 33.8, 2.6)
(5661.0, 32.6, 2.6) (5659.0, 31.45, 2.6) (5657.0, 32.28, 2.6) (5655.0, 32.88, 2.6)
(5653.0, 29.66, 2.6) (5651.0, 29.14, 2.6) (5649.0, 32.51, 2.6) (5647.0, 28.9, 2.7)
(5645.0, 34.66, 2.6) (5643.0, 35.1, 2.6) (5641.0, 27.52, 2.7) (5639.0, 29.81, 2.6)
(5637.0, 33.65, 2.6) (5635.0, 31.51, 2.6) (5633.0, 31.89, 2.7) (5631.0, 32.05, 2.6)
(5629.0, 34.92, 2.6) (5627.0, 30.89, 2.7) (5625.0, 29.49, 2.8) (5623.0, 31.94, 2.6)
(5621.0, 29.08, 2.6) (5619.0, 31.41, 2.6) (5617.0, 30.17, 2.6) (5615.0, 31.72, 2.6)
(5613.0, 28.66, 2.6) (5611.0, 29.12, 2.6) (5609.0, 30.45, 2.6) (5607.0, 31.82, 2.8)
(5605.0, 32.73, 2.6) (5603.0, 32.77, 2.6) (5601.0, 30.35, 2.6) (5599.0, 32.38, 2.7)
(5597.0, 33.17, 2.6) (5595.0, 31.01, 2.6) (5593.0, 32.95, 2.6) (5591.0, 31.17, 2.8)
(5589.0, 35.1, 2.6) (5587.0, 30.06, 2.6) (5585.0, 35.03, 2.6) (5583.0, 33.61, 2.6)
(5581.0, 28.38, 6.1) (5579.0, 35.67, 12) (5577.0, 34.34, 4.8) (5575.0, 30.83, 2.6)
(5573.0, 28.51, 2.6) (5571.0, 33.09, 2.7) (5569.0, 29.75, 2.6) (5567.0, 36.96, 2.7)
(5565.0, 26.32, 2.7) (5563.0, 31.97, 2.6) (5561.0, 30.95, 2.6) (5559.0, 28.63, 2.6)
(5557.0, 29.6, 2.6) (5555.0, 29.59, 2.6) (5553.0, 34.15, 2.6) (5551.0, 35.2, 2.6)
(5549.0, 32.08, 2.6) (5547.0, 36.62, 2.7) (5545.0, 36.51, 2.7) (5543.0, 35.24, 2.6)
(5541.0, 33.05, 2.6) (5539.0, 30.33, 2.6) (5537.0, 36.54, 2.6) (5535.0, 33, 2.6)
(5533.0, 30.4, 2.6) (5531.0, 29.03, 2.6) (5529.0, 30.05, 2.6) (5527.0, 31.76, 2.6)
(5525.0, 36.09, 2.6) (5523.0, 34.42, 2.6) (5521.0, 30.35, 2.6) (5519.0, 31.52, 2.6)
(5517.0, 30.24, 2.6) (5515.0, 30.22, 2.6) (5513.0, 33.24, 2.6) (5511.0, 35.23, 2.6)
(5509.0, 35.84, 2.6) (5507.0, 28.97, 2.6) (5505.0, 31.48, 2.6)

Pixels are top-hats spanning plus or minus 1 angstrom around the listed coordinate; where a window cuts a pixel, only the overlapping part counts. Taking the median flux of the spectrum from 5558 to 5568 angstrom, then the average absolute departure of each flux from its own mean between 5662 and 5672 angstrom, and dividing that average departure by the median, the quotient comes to 0.074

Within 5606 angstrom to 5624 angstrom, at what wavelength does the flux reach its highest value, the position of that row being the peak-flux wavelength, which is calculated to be 5623.0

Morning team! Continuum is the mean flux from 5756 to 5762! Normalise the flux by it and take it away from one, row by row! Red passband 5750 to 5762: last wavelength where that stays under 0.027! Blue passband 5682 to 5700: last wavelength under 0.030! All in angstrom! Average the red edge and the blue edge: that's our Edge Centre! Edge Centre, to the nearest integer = 5727 angstrom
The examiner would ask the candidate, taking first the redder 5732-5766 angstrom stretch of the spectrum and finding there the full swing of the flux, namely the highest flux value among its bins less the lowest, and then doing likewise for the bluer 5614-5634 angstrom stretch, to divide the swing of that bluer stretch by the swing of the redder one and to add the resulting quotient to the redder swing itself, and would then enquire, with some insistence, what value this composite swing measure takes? 12.4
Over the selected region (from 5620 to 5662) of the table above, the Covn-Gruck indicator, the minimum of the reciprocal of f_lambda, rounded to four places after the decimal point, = 0.0285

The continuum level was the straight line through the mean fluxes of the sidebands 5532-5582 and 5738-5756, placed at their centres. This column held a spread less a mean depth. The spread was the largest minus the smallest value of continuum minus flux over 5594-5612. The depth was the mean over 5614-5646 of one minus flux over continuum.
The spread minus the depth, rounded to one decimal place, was 3.9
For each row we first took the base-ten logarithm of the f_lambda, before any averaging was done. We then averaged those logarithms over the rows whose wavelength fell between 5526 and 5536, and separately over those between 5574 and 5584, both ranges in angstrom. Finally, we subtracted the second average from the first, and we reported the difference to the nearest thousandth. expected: -0.023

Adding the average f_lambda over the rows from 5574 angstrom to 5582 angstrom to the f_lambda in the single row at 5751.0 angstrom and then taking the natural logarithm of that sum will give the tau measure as 4.20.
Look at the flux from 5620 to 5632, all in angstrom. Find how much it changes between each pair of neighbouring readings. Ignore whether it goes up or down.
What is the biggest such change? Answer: 4.0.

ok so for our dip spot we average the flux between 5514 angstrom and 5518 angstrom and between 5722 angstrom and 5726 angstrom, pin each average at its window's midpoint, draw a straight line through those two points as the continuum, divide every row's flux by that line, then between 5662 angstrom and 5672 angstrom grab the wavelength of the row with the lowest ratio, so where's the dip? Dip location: 5665.0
